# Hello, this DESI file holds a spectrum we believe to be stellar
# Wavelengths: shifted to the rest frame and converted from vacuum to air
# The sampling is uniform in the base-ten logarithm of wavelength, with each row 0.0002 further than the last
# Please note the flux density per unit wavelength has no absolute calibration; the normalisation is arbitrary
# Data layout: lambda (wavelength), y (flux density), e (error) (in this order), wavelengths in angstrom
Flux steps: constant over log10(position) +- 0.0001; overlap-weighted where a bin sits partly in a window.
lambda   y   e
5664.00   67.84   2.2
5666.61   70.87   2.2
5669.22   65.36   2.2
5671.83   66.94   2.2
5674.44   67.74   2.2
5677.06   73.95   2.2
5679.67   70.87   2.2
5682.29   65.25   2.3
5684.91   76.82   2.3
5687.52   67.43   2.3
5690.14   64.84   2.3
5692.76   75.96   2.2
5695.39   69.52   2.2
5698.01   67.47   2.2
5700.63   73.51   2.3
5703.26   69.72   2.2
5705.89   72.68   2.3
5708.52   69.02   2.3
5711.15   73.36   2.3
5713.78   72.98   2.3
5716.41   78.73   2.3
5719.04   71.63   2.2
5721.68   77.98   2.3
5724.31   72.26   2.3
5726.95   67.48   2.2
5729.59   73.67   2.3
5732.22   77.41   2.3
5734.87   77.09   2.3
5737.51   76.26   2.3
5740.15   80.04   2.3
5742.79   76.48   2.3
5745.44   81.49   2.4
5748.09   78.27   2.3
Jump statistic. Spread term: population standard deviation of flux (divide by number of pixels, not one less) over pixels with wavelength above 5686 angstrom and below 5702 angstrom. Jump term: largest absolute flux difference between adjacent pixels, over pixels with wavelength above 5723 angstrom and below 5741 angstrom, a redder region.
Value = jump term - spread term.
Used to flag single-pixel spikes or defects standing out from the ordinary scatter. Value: 2.4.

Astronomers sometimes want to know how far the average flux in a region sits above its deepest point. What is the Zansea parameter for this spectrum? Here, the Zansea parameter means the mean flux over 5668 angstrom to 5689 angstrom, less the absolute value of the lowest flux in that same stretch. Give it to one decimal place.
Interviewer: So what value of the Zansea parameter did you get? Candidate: 4.0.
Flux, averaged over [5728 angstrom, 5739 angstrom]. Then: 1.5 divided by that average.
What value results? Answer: 0.0197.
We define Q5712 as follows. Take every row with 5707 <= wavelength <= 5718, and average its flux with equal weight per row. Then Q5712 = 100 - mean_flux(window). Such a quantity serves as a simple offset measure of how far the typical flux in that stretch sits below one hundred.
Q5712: 26.5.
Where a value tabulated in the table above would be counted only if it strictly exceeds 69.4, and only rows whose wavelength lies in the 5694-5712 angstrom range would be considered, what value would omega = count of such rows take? 5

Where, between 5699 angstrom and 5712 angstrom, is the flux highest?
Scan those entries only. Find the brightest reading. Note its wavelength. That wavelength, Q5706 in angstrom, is 5700.63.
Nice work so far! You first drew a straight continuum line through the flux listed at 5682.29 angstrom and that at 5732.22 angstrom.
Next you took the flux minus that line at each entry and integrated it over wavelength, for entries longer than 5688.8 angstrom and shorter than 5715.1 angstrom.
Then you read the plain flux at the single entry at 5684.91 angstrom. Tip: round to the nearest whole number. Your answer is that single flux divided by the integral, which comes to 3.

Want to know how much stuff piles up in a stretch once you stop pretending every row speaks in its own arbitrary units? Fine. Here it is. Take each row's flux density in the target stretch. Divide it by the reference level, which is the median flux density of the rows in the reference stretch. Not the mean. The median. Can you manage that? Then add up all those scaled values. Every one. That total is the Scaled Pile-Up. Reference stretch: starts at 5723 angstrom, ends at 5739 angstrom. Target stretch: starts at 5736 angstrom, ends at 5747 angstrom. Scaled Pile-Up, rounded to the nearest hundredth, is 4.19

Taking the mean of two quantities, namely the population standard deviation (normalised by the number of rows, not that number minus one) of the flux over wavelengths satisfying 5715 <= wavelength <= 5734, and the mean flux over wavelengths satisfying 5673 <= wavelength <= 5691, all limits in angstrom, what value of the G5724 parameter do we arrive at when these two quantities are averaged 36.7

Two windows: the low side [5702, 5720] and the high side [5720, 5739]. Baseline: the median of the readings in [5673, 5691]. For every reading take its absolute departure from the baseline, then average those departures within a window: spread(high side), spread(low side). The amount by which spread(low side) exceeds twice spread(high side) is -9.0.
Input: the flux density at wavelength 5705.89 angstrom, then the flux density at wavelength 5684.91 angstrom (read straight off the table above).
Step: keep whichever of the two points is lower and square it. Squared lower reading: 5282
